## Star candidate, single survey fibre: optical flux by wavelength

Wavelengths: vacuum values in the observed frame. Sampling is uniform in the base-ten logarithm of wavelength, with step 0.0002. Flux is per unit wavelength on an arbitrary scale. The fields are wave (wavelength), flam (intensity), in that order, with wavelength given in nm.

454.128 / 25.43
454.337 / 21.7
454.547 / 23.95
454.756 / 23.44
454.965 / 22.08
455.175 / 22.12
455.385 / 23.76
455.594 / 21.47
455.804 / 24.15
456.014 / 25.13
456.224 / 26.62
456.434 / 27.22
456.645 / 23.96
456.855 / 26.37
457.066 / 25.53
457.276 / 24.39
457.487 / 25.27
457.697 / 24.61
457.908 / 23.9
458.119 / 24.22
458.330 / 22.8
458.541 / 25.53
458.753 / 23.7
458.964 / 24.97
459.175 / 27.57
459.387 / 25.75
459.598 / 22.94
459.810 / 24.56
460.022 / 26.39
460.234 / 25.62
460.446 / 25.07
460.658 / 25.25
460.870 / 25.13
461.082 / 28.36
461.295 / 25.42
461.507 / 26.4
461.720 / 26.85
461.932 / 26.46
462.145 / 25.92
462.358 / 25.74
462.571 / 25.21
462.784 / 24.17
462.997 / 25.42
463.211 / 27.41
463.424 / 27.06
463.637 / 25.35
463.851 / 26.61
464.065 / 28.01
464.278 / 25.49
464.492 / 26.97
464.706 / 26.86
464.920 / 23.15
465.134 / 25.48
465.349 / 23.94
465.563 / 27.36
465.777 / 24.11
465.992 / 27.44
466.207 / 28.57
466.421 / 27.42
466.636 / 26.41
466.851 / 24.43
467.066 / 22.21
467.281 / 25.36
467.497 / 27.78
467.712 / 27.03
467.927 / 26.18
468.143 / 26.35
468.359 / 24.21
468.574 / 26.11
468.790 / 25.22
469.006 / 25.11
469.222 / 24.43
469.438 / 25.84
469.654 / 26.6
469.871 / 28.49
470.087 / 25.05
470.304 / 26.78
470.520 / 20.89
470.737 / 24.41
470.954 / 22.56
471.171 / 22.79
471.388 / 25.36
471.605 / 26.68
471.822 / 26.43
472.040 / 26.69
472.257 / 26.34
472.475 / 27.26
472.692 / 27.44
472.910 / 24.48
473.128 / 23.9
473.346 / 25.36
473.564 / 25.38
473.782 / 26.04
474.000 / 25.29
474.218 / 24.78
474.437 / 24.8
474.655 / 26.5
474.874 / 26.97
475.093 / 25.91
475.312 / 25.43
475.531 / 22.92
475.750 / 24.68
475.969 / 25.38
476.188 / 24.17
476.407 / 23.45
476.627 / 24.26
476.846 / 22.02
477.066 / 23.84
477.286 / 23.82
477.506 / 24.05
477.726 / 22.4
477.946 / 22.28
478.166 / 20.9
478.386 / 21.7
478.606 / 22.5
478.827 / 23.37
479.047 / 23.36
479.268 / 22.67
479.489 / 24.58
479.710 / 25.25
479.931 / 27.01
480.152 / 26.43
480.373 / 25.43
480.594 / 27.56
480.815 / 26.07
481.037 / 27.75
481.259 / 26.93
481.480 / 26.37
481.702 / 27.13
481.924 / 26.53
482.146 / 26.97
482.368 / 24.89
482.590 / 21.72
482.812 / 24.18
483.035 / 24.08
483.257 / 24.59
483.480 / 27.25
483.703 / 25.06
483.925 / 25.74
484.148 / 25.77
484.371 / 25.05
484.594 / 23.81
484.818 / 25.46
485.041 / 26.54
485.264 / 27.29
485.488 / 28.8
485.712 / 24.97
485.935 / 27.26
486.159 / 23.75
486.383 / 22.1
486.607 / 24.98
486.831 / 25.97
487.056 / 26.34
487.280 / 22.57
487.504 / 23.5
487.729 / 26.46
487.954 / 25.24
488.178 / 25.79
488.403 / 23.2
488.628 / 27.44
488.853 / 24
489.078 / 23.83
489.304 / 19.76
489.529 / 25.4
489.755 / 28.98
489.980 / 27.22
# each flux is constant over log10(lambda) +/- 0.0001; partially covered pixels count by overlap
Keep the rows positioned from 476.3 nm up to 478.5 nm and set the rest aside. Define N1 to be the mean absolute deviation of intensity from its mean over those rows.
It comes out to 1.01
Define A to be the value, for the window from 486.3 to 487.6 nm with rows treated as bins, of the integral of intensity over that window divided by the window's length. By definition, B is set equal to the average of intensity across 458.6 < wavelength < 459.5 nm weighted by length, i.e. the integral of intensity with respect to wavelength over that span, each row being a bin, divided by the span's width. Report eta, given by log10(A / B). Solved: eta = -0.02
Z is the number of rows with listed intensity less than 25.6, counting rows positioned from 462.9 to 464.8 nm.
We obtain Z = 3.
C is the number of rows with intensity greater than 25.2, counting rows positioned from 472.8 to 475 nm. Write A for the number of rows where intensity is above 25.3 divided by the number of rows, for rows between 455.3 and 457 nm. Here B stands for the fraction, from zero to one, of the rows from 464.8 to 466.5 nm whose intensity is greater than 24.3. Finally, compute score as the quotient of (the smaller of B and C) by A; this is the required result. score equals 1.67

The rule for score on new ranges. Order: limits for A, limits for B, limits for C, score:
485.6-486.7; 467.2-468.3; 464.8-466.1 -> 5.00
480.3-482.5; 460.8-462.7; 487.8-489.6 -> 1.11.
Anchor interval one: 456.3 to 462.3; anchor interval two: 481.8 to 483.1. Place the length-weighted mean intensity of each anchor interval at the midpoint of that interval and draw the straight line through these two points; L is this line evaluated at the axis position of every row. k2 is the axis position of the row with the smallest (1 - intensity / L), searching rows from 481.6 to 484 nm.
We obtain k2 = 483.480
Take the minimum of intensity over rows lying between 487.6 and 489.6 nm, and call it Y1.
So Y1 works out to 19.76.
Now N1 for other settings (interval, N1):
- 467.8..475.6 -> 1.14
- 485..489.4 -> 1.72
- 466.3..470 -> 1.16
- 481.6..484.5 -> 1.16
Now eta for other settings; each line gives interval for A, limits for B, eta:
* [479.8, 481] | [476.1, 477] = 0.05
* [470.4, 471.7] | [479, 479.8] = 0.00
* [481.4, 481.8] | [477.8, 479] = 0.08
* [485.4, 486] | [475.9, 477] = 0.05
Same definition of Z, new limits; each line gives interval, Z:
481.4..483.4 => 5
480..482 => 1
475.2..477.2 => 9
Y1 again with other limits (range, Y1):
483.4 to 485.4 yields 23.81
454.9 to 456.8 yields 21.47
